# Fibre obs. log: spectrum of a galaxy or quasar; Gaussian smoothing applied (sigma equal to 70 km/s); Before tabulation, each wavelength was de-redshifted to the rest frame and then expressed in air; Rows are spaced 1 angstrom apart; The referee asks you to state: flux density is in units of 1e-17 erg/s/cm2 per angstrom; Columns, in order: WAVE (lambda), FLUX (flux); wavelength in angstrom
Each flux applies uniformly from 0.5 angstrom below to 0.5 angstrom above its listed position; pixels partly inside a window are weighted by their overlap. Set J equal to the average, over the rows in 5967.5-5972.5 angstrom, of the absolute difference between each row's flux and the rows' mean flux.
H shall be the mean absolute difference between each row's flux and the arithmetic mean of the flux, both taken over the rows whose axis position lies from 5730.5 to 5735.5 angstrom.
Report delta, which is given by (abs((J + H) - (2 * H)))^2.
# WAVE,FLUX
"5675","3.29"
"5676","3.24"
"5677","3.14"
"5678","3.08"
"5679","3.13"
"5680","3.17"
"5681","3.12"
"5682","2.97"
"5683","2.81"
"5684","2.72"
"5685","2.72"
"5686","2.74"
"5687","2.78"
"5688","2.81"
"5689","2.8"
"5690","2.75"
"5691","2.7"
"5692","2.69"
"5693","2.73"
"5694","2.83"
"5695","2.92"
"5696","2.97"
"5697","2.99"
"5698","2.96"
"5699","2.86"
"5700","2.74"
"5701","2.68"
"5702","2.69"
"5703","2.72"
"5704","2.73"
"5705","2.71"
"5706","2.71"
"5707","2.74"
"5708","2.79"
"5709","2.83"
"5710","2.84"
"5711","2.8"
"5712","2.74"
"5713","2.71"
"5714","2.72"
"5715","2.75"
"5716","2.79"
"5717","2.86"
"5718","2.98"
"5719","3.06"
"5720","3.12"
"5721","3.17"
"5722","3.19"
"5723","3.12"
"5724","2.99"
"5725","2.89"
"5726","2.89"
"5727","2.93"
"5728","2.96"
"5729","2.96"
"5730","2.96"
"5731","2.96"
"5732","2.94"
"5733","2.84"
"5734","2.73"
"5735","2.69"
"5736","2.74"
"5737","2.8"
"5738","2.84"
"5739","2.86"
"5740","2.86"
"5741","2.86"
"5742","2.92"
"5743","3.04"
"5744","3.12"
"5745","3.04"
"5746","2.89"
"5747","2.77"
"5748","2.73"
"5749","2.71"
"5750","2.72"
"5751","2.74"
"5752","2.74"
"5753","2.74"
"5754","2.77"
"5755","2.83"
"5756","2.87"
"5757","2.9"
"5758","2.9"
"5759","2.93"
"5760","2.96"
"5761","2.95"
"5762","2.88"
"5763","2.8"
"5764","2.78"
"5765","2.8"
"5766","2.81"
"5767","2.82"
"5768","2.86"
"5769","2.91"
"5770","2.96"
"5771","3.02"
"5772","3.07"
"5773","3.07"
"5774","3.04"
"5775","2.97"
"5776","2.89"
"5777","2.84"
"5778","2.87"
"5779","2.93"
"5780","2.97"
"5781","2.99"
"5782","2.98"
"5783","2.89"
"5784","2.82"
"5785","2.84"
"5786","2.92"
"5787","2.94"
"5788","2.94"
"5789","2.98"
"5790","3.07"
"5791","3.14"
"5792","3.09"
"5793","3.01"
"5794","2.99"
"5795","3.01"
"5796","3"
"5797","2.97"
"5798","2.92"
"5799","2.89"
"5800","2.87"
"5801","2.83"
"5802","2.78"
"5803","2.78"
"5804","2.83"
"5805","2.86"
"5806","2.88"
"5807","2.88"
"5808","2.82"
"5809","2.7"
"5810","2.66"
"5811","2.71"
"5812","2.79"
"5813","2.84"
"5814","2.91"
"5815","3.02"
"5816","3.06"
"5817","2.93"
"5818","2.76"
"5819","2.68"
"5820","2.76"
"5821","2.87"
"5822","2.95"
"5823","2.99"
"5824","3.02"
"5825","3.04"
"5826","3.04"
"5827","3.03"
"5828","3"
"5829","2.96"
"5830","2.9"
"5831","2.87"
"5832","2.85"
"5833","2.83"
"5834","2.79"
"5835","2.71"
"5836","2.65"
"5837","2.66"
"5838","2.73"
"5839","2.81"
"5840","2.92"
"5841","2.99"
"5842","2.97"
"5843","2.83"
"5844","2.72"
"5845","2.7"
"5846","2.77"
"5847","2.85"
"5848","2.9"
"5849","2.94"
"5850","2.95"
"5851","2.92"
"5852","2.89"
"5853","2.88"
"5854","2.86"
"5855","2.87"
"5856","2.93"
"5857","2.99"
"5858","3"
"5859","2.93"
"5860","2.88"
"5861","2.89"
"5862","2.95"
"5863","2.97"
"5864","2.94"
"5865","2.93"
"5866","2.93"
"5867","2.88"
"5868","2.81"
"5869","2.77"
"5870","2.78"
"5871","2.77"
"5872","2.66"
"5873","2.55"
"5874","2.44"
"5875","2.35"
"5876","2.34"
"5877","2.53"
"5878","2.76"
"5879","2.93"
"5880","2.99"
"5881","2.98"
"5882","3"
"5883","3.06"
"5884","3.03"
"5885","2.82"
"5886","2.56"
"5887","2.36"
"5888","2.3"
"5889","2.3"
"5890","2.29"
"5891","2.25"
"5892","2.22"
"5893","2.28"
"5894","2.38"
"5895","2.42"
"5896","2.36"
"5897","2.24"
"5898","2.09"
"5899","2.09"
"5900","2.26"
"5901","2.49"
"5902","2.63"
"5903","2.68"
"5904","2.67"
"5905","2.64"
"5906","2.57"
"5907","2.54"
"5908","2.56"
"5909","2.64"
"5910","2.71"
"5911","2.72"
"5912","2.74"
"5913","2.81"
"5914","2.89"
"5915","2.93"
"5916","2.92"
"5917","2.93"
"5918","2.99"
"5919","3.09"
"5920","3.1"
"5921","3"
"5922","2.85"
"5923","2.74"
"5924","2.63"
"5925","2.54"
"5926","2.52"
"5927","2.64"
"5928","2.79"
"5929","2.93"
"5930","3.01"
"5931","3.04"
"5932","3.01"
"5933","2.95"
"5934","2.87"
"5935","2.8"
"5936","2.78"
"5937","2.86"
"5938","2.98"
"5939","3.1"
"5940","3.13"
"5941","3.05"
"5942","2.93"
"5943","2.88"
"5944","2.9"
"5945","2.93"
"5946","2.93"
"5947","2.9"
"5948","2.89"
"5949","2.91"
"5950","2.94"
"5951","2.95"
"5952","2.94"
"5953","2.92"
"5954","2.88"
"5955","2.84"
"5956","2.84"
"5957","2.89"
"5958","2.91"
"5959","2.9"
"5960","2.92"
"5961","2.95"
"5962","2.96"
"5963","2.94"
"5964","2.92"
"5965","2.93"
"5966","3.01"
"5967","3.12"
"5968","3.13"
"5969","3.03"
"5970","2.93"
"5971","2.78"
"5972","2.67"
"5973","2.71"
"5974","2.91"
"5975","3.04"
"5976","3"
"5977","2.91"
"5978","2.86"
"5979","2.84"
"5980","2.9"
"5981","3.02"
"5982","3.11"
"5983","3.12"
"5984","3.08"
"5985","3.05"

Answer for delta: 0.0024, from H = 0.098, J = 0.15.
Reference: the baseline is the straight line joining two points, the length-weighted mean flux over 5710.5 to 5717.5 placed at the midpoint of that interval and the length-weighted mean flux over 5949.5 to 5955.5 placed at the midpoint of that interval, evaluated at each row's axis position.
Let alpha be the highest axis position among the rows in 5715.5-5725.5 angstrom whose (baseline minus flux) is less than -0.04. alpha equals 5725 angstrom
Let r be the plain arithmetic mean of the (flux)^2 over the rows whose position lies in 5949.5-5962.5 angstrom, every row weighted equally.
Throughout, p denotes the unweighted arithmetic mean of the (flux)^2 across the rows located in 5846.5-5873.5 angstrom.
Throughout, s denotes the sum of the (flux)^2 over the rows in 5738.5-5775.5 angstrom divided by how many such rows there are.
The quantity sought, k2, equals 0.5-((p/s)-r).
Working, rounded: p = 8.3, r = 8.5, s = 8.3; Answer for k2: 7.98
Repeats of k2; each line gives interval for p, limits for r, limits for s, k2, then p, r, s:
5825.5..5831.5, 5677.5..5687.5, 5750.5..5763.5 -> 8.00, 8.8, 8.6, 8.1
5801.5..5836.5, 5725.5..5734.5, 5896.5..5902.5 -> 7.42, 8.2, 8.5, 5.3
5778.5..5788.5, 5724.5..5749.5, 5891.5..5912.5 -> 7.40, 8.5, 8.3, 6.2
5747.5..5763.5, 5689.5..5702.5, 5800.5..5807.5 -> 7.41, 8.0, 7.9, 8.0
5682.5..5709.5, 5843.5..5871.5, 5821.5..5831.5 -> 7.92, 7.7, 8.3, 8.9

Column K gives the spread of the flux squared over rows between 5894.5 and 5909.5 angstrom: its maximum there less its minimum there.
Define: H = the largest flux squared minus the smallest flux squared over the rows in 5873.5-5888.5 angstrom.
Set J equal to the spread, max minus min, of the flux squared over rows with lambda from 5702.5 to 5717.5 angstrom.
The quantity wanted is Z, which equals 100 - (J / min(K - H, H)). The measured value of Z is 101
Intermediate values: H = 4.1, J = 0.8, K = 2.8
